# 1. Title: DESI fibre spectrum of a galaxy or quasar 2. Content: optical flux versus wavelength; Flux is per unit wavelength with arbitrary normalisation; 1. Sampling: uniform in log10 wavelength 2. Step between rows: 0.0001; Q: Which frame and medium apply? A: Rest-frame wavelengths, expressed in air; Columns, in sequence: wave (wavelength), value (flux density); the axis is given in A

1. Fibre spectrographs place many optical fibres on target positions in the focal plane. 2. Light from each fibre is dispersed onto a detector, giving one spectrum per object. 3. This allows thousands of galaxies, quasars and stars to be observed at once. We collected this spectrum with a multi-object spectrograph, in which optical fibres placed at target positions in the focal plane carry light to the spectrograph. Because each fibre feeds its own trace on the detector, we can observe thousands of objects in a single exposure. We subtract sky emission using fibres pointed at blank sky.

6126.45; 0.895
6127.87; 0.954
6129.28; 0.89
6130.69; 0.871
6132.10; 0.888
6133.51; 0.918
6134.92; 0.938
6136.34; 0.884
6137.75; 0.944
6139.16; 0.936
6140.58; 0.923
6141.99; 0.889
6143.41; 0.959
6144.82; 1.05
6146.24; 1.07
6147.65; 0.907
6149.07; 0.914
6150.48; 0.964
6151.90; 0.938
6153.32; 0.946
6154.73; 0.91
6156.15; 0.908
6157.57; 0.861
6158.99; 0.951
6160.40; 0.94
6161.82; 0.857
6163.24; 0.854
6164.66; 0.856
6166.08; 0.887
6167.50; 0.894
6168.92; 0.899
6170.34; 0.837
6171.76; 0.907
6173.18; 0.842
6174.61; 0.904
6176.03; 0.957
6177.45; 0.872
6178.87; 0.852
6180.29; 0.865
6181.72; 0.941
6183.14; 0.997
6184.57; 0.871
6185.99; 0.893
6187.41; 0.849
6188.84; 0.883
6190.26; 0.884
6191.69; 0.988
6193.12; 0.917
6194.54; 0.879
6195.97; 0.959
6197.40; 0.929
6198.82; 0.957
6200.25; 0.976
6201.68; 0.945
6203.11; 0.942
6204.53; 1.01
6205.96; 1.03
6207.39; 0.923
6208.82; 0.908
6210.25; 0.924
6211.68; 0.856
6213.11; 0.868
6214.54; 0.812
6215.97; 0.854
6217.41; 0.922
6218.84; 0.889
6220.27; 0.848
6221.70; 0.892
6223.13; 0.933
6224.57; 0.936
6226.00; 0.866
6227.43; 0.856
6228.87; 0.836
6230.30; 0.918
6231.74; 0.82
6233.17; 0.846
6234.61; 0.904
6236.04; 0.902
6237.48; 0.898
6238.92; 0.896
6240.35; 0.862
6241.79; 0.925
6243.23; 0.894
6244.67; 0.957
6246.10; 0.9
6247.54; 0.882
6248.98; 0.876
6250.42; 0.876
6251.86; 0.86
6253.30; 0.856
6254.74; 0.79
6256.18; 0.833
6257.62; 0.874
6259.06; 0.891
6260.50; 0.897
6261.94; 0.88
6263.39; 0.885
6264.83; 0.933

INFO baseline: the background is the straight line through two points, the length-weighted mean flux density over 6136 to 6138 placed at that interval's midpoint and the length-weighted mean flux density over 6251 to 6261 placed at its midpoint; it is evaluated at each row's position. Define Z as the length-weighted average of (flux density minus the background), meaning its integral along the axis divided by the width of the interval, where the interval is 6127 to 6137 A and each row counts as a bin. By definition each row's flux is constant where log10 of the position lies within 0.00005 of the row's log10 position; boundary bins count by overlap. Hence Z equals -0.010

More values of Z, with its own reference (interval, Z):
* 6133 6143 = 0.006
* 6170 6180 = -0.013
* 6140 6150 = 0.049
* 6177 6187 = 0.005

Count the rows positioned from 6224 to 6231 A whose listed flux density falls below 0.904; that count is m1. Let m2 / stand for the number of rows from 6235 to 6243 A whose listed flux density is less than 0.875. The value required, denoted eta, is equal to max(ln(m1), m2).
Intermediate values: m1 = 3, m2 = 1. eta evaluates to 1.1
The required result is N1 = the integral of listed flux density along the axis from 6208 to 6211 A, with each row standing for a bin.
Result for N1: 2.75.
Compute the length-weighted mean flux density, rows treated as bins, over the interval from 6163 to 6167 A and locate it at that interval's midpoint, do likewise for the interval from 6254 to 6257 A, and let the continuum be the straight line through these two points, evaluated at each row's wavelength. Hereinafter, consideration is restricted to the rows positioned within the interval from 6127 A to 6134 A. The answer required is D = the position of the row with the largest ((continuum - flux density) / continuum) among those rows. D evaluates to 6130.69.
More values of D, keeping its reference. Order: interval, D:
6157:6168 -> 6163.24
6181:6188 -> 6187.41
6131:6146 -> 6136.34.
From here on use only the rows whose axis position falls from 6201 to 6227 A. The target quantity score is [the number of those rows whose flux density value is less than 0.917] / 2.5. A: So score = 4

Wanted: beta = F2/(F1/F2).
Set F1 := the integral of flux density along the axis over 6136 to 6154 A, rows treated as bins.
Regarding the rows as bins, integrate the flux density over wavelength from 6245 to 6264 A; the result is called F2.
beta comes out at 16.0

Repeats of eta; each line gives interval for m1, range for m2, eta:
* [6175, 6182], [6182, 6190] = 2.0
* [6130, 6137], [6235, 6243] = 1.1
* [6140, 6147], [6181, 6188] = 2.0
